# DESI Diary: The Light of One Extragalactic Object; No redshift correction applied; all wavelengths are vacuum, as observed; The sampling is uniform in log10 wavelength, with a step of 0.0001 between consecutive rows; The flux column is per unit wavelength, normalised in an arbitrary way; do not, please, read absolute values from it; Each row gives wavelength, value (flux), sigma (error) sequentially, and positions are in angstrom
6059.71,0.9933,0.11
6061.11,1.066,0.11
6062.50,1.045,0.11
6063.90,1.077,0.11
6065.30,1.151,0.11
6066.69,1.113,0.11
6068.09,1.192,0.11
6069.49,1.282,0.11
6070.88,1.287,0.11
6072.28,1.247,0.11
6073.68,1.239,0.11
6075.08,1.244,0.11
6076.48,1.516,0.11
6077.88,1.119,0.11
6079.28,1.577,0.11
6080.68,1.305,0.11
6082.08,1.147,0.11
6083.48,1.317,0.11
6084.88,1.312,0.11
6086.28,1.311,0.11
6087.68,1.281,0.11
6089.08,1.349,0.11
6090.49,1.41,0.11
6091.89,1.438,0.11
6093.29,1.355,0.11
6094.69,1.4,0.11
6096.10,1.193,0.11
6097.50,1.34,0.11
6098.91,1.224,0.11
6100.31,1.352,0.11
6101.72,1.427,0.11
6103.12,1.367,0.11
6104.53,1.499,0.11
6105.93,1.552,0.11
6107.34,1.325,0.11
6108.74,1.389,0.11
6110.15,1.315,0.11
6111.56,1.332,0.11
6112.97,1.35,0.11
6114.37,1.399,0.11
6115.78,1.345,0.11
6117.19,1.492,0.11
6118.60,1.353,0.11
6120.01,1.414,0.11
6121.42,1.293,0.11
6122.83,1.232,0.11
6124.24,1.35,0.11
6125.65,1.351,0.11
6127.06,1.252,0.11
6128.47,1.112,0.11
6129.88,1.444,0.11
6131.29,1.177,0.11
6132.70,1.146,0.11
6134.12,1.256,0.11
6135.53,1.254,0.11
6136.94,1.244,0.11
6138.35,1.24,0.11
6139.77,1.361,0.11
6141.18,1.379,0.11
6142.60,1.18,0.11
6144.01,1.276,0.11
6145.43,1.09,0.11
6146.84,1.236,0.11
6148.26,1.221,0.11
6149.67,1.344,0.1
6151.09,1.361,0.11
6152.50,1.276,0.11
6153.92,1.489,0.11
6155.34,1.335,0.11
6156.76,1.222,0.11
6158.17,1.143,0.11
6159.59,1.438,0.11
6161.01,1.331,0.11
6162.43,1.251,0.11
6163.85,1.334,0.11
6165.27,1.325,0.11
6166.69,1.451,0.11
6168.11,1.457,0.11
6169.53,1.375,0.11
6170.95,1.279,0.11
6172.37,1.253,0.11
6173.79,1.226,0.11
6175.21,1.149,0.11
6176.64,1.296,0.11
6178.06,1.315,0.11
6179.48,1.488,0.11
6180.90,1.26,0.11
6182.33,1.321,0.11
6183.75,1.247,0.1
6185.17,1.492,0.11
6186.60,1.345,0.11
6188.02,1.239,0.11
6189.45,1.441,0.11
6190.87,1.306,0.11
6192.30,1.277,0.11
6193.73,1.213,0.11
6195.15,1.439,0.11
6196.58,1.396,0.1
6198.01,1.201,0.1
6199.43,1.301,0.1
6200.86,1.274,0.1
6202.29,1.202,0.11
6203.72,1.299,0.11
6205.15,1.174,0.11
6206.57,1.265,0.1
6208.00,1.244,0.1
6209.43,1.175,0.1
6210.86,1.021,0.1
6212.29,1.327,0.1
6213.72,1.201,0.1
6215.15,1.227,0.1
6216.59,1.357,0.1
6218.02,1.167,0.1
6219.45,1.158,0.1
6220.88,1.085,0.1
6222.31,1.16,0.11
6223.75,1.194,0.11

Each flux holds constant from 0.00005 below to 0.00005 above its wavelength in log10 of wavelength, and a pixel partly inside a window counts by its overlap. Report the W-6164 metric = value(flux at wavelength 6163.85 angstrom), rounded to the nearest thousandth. 1.334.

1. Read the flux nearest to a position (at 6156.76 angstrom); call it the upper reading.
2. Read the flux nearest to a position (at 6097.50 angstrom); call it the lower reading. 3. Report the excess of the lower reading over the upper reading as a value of 0.12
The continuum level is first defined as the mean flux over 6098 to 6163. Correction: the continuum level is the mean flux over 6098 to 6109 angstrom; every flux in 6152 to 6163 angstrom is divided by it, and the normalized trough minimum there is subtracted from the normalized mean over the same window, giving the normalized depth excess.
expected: 0.12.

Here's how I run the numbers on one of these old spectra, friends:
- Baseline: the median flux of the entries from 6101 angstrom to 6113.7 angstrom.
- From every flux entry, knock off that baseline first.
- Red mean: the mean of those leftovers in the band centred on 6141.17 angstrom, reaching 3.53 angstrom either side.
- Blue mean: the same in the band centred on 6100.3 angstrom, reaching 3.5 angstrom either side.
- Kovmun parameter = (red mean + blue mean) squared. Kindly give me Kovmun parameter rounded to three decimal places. 0.011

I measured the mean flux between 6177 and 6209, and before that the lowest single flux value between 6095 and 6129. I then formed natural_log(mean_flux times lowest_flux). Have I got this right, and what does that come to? 0.373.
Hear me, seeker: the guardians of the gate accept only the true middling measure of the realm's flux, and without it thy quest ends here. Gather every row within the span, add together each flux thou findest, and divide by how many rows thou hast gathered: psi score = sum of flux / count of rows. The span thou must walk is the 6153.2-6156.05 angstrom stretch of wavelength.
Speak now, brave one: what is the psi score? 1.41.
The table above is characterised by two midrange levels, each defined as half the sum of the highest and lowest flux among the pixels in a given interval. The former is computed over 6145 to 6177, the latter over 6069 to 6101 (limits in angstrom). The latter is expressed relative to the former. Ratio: 1.05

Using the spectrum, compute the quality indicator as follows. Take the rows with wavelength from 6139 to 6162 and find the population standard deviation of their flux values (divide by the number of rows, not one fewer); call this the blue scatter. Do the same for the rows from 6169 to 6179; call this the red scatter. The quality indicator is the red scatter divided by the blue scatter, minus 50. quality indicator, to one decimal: -49.4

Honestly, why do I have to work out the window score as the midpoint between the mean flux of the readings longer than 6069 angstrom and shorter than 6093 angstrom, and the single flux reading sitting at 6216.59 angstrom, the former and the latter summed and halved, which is 1.34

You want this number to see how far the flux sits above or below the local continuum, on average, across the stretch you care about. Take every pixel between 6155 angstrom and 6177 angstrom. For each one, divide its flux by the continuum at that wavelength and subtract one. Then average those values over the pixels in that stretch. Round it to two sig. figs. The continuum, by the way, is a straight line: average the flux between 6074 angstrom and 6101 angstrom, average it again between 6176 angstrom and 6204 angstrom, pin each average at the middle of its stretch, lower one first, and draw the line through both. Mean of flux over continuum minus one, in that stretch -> -0.012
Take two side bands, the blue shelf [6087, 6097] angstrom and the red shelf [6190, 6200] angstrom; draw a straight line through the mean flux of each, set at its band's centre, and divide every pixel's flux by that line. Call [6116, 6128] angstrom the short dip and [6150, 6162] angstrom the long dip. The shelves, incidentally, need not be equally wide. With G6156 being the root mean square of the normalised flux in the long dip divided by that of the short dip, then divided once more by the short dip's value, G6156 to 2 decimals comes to 0.99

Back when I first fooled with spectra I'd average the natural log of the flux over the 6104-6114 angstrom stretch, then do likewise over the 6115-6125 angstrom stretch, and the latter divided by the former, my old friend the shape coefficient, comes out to 0.91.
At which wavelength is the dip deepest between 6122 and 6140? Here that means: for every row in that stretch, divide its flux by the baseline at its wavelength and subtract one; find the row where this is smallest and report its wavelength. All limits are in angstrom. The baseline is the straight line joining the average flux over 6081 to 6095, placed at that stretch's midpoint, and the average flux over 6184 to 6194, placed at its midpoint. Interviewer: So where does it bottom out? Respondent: 6128.47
